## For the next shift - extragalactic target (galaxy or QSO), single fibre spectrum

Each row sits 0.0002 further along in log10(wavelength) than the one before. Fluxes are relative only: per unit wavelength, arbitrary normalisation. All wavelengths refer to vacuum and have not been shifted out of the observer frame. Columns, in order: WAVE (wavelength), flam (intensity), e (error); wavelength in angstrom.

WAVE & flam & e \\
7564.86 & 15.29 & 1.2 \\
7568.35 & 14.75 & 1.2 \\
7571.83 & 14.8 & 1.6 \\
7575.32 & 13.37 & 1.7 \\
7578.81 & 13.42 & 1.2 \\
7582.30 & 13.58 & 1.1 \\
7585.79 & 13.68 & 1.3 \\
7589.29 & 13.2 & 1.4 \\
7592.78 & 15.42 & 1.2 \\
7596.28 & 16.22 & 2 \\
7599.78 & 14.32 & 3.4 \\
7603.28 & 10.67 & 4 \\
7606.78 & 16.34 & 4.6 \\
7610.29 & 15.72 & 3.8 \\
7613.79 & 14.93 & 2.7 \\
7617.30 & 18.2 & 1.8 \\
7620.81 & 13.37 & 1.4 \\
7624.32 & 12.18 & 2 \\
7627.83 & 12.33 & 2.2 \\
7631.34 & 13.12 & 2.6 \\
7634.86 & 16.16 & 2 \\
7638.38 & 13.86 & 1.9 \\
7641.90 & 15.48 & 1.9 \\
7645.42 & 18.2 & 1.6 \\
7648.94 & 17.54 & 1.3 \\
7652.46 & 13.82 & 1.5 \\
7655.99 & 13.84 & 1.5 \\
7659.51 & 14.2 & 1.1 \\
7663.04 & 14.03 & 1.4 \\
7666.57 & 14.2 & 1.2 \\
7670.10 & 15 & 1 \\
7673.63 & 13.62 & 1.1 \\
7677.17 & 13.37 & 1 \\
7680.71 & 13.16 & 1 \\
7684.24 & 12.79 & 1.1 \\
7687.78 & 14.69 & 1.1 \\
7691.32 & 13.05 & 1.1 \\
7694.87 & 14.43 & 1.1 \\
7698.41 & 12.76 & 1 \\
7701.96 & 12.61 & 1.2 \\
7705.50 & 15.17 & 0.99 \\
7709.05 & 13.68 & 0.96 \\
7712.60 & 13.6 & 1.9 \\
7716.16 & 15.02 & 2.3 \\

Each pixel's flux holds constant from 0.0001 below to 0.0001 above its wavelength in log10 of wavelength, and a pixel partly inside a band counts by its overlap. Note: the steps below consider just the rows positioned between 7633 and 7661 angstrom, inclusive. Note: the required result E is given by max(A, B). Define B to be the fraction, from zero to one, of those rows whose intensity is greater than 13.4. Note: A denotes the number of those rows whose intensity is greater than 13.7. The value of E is 8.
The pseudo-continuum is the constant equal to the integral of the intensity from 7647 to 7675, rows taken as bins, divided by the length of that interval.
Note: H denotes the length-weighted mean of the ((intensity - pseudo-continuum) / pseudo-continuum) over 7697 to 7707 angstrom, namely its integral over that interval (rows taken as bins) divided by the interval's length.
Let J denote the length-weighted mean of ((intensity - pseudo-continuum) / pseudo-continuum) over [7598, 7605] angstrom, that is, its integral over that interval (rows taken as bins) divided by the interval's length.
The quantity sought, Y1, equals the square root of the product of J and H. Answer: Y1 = 0.102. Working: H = -0.074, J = -0.141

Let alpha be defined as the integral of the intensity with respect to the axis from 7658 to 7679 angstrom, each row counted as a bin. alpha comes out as 295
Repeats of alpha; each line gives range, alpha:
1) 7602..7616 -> 205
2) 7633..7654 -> 333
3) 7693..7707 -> 192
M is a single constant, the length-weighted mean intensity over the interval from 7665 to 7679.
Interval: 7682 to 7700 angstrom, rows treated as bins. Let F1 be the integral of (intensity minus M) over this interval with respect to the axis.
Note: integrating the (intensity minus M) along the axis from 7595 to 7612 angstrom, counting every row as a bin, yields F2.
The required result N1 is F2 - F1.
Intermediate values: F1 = -9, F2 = 10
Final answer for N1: 18.6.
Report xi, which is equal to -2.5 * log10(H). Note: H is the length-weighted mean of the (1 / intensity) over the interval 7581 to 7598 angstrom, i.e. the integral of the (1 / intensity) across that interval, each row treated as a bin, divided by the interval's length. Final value 2.89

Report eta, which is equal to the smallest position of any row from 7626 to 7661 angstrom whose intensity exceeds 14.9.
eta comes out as 7634.86 angstrom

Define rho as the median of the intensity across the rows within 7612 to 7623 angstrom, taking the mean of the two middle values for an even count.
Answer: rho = 14.9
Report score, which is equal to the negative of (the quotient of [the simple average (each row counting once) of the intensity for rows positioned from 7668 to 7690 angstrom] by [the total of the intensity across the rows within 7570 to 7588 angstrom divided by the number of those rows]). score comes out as -1.00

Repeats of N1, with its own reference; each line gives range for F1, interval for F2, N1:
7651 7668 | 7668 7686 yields -7.6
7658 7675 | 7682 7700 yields -12.1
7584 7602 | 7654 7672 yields -4.0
